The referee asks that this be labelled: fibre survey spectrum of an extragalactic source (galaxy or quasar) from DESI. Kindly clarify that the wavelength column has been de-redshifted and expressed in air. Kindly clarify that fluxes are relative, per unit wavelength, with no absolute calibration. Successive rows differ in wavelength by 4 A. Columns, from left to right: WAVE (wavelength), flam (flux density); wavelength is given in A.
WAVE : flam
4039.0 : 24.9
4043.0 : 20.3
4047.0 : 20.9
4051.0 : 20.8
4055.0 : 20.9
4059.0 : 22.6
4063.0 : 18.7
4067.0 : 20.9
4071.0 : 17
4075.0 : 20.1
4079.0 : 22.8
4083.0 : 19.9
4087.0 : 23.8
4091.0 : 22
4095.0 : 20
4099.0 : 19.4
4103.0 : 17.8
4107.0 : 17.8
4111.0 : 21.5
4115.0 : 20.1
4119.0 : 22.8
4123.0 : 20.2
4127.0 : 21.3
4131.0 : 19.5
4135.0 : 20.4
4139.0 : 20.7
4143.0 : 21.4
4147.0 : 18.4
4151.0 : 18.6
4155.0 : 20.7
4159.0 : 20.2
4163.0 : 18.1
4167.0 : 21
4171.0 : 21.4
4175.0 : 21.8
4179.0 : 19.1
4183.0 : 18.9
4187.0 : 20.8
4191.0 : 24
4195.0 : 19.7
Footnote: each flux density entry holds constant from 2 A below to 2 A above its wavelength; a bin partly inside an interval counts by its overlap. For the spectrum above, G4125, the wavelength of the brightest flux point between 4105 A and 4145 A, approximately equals 4119.0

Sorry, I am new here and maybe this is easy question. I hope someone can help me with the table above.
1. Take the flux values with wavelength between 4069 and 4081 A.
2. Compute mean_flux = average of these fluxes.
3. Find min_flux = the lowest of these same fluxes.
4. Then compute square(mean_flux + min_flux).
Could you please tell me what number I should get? 1367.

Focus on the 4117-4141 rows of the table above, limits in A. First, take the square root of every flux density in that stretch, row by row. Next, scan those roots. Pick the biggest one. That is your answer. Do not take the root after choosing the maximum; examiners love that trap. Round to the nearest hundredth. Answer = 4.77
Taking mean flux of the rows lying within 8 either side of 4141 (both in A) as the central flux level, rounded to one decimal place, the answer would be 20.2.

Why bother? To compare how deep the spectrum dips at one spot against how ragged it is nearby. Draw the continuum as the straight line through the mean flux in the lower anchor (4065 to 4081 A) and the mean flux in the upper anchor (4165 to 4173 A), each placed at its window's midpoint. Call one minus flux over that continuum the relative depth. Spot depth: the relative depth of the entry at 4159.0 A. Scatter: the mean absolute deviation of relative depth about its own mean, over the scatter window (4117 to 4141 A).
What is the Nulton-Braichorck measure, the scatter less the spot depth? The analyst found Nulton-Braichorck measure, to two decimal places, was 0.00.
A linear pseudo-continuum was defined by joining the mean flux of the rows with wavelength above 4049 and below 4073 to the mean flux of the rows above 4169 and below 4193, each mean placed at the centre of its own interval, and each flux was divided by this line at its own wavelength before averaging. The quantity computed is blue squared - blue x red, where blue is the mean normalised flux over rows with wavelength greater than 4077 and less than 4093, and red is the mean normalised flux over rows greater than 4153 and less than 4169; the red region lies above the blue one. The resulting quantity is 0.14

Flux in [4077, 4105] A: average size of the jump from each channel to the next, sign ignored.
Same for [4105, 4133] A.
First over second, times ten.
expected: 10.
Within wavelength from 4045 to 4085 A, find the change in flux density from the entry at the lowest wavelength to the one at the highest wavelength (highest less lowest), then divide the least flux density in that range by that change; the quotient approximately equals -17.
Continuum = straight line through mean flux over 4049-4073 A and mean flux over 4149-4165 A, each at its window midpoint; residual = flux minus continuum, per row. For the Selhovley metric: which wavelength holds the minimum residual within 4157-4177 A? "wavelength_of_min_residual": 4163.0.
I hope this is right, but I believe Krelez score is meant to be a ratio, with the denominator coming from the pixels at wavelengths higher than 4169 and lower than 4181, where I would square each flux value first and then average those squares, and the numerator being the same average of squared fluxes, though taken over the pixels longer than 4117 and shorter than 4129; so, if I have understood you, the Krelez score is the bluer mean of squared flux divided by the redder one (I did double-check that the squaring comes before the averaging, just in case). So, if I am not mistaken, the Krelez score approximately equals 1.06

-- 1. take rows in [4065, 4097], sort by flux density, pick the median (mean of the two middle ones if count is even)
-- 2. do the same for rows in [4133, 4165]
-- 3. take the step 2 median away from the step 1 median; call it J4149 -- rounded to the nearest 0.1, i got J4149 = 0.2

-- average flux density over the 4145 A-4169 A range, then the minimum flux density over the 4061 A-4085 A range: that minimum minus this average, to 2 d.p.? -2.50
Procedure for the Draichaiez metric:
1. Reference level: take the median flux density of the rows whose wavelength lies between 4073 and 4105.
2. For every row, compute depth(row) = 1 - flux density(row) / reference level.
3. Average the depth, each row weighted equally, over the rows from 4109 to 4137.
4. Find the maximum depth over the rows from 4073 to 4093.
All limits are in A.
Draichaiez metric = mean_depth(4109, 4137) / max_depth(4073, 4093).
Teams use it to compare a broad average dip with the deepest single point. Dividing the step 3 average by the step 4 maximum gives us -5.2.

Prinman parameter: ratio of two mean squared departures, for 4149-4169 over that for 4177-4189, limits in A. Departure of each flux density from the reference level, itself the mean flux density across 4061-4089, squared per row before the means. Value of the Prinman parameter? 1.3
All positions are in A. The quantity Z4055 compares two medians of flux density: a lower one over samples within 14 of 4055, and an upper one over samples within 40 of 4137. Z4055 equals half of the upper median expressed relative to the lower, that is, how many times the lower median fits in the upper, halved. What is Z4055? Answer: 0.486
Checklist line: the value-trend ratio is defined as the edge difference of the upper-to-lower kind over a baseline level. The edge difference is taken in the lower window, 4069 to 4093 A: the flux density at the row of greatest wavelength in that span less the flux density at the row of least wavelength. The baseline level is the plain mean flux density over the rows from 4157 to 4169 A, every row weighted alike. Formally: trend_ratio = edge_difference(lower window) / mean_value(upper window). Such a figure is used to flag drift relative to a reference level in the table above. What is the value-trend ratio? 0.253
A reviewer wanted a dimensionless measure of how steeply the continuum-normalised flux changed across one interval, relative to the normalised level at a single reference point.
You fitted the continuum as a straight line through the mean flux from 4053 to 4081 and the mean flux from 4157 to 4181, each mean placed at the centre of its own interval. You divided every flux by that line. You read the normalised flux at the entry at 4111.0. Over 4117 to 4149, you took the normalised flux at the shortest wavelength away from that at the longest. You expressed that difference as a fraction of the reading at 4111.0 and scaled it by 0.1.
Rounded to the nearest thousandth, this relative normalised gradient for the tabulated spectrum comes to -0.020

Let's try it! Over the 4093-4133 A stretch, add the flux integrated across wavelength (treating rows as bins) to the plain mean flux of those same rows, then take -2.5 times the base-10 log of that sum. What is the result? -7.3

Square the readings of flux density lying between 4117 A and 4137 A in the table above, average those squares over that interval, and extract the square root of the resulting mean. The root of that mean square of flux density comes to 20.9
